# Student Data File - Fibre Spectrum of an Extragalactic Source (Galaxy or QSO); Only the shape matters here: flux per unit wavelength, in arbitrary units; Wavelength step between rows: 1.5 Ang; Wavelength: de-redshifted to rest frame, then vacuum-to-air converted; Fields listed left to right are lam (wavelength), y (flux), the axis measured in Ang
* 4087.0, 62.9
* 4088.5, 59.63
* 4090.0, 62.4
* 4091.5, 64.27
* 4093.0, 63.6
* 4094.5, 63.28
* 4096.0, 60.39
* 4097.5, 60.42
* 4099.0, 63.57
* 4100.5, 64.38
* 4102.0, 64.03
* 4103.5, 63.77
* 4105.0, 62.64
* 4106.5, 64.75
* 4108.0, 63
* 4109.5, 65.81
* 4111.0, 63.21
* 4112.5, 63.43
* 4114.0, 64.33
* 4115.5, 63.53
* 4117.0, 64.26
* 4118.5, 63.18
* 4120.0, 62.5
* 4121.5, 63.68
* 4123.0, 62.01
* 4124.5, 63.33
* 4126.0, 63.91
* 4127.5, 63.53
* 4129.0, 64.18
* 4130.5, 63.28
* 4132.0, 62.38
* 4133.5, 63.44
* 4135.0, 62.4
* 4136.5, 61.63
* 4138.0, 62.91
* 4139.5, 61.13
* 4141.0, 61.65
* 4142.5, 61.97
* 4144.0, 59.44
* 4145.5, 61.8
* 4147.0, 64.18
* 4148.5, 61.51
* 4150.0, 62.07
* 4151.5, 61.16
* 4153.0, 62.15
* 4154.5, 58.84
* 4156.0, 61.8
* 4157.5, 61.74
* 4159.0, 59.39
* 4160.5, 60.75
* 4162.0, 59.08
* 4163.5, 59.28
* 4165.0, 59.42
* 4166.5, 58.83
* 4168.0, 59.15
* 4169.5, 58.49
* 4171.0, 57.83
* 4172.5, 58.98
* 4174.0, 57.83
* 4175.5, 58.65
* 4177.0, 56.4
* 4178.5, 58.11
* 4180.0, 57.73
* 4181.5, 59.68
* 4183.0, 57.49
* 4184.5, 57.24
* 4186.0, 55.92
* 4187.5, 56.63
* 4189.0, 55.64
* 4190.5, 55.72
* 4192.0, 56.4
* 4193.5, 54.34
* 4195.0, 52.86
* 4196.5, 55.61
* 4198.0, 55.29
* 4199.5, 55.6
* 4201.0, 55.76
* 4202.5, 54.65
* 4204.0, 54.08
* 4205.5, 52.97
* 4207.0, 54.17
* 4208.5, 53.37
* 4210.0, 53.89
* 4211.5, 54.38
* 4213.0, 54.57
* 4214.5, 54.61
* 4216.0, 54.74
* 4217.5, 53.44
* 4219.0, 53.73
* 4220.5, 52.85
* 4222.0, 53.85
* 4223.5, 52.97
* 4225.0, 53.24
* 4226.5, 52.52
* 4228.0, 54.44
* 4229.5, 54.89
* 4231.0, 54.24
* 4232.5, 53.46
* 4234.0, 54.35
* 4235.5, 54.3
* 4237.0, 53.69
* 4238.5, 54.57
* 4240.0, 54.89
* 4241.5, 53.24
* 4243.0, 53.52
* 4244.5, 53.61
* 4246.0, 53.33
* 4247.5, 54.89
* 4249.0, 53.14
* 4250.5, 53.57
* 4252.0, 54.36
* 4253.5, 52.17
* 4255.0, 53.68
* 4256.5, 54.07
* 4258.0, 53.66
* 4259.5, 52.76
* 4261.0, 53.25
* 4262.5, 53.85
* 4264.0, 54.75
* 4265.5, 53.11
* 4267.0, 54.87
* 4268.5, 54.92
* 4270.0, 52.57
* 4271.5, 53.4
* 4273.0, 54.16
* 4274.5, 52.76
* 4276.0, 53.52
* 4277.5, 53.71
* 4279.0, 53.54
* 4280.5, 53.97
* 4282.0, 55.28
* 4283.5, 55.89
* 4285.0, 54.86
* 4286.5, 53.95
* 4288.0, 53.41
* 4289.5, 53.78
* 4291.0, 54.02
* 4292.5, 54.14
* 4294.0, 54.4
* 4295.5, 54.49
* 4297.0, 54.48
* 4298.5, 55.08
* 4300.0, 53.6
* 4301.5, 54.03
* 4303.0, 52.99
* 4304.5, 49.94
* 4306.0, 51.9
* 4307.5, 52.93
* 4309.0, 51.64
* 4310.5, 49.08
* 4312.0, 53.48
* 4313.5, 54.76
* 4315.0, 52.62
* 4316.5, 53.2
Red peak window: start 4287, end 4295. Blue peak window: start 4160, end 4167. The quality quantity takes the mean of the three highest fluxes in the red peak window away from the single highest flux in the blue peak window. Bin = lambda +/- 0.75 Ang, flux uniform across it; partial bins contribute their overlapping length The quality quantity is 6.6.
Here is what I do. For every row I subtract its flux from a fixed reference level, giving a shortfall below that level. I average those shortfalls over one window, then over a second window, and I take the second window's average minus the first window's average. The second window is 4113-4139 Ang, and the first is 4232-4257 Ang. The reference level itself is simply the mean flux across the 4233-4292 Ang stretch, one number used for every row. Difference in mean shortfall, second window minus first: -9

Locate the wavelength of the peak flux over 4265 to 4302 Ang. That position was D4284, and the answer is 4283.5 Ang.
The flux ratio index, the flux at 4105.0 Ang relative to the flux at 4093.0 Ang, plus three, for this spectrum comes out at 3.98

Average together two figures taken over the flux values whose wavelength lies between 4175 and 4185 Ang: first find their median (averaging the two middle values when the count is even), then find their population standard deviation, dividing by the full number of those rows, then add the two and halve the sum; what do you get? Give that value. 29.4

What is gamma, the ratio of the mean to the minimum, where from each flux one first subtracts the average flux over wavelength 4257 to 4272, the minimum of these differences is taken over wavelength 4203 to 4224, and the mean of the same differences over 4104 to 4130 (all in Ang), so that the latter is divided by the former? -11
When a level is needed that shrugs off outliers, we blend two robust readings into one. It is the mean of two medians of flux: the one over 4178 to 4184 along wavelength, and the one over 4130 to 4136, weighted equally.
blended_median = 60.4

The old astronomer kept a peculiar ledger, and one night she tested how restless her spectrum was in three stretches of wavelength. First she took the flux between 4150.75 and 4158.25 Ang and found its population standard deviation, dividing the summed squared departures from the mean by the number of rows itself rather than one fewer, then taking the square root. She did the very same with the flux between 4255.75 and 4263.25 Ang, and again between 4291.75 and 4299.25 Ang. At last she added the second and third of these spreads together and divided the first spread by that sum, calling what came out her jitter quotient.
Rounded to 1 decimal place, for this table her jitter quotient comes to 1.5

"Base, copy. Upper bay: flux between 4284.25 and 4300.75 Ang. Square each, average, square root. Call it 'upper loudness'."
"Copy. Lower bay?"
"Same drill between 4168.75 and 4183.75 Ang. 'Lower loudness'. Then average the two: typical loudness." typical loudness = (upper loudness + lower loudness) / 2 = 56.2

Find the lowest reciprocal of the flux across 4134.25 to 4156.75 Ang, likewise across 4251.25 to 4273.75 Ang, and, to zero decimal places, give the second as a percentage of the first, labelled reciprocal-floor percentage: 117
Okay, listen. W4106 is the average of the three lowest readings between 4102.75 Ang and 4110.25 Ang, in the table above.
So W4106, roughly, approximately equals 63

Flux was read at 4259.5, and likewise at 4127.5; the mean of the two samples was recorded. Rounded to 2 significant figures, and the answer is 58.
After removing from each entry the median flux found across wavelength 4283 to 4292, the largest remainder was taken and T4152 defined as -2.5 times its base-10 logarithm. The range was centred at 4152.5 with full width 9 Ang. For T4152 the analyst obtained -2.3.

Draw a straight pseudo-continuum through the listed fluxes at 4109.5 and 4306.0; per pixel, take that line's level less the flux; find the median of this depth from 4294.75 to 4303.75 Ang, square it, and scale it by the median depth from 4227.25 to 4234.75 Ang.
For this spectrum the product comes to 10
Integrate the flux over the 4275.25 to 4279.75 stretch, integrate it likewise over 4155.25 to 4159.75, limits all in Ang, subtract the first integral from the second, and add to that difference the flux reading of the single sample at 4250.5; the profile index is 87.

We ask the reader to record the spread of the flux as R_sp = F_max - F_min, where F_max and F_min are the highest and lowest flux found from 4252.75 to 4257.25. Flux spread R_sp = 1.90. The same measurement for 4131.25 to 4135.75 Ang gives 1.06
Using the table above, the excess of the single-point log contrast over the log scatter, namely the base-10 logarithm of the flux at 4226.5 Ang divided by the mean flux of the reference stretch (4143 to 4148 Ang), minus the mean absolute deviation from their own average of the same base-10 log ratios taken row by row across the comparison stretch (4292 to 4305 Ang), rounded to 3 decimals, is -0.079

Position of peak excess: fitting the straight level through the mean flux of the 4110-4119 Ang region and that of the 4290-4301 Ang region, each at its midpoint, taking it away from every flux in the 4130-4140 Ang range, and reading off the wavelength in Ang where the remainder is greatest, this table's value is 4133.5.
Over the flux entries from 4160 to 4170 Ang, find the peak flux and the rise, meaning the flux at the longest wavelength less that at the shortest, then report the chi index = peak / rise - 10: -37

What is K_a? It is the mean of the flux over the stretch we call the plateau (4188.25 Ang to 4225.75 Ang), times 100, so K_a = 5435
